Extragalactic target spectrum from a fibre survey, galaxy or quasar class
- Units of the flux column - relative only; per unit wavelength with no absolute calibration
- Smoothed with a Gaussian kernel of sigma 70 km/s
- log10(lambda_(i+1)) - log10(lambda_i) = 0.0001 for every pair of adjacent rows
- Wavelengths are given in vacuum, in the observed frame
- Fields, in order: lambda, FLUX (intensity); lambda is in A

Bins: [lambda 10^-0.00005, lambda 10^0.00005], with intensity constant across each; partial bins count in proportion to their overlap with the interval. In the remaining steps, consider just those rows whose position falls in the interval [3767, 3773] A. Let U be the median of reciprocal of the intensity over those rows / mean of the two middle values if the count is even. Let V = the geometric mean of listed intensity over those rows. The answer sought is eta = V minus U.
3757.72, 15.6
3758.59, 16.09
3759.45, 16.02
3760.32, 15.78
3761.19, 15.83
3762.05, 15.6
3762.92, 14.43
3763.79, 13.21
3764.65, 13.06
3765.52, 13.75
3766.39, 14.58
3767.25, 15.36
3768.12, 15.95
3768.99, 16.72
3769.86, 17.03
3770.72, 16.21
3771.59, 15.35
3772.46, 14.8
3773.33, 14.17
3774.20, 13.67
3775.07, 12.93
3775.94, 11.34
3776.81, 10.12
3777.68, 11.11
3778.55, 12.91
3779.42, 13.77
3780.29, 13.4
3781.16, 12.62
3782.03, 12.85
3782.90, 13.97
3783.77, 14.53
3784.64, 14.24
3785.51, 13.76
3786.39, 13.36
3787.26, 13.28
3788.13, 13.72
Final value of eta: 15.8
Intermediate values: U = 0.063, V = 15.9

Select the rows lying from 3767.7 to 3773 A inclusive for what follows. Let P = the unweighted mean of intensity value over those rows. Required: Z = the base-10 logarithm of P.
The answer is 1.20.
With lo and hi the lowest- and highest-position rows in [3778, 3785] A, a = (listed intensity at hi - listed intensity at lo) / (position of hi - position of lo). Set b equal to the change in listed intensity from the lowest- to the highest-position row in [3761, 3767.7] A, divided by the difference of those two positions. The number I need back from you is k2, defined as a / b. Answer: -2.82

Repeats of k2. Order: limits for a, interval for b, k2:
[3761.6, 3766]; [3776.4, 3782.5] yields -1.02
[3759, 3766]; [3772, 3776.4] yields 0.38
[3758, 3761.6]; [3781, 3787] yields -0.71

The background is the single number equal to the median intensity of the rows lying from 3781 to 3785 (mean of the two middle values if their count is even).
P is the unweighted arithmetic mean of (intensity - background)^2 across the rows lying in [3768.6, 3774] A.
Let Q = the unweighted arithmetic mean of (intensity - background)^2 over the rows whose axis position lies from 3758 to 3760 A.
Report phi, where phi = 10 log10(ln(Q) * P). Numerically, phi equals 8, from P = 4.1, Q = 4.3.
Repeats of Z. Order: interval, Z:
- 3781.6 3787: 1.14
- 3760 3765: 1.17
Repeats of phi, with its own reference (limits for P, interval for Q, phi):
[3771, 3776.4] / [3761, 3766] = -3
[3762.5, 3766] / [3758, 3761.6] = -3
